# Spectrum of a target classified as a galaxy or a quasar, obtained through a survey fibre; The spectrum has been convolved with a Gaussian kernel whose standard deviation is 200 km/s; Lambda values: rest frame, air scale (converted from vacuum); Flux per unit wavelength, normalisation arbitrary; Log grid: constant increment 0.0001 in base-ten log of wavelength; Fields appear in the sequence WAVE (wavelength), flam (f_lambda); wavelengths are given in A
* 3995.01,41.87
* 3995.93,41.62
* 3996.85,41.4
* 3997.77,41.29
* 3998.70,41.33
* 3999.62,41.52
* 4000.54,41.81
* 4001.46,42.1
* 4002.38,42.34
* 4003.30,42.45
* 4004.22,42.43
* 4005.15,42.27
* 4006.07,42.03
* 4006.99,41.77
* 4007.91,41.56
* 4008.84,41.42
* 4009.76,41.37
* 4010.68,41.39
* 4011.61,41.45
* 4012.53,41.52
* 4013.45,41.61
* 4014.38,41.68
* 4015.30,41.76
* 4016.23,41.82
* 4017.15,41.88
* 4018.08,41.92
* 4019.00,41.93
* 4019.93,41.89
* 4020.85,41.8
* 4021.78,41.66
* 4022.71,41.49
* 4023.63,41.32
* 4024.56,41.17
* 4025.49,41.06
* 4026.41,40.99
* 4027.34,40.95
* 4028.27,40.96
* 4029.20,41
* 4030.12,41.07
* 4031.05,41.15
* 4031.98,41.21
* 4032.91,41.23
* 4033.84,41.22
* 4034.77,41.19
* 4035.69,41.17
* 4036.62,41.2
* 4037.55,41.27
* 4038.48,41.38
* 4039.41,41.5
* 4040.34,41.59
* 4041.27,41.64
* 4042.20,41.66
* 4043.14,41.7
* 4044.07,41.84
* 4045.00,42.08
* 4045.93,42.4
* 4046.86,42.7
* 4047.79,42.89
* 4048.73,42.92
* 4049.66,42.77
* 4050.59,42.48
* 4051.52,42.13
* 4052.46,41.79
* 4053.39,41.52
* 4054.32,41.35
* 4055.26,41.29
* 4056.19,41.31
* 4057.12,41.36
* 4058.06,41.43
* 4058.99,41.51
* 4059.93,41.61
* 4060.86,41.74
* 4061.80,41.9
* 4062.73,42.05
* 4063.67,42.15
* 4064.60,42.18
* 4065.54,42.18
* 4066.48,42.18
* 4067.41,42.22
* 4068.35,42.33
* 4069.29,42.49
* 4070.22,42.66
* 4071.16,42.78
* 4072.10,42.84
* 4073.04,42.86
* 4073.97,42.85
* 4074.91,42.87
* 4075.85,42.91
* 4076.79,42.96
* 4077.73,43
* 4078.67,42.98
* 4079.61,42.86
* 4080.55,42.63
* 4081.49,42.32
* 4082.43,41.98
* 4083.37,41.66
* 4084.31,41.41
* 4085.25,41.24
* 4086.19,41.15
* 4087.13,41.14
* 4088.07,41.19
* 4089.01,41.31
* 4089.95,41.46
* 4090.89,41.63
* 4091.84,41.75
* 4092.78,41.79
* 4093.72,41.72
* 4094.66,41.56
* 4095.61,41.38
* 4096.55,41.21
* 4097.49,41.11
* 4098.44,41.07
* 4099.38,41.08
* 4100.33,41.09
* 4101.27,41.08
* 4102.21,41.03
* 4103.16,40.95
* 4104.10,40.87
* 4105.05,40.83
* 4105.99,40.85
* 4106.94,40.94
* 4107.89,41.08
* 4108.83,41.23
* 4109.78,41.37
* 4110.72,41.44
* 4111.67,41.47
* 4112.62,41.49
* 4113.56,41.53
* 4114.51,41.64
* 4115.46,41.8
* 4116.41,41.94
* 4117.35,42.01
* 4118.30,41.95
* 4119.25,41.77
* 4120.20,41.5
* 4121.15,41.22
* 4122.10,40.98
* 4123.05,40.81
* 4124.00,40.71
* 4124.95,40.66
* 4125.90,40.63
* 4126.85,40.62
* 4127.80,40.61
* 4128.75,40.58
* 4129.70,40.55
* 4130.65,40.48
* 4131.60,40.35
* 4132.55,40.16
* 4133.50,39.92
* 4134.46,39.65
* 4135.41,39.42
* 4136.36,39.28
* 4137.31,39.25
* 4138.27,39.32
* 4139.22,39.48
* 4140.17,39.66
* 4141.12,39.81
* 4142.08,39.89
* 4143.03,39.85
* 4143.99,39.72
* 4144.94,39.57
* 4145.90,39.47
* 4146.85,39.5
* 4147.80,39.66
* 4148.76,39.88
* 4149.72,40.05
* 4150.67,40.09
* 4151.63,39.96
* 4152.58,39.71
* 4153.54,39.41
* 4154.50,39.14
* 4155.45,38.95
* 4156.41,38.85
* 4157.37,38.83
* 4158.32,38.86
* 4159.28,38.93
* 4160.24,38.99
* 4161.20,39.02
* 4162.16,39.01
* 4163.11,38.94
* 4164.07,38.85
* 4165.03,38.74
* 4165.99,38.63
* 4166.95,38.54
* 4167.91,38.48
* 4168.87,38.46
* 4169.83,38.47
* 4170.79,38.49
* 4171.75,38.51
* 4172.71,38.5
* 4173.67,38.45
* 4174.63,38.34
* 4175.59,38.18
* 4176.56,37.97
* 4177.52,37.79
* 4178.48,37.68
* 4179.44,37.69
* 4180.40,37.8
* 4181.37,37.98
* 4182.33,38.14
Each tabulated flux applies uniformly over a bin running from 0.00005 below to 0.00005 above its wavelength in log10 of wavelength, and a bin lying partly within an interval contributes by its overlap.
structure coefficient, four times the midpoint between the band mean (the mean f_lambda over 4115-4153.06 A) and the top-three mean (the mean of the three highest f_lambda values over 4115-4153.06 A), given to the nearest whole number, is 165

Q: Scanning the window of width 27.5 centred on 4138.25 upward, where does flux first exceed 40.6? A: 4124.95 A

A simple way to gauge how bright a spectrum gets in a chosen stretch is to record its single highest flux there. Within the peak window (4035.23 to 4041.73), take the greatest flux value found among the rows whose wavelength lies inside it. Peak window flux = 41.64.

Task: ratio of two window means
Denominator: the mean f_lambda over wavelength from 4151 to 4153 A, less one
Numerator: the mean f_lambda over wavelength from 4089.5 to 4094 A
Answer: 1.07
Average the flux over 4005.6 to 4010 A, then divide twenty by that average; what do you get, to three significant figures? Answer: 0.480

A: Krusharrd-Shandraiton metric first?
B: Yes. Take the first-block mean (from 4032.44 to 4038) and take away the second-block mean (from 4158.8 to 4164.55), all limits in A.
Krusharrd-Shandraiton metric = 2.3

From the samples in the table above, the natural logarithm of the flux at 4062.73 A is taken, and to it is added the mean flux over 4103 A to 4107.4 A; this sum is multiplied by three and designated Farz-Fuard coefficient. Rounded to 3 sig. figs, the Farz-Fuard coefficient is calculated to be 134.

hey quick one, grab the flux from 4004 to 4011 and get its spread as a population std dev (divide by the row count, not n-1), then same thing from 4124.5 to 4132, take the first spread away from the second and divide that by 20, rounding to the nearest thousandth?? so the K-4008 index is -0.015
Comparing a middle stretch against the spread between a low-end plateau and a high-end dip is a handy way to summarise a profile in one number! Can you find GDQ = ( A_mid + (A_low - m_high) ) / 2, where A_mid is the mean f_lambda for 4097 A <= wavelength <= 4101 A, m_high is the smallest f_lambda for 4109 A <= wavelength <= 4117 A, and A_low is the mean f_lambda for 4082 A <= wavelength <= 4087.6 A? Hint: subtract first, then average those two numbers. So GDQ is 20.6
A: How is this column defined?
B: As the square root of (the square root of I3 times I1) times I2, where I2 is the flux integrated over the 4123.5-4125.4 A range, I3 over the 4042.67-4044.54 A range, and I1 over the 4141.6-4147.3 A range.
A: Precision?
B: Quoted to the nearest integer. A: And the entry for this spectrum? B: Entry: 101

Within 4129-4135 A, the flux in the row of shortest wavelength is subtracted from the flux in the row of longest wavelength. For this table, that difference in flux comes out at -0.9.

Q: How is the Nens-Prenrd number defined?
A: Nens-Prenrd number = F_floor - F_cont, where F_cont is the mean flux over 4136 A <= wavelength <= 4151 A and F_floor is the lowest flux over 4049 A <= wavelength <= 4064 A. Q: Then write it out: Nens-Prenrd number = 1.6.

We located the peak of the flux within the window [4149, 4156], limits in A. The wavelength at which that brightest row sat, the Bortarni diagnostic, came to 4150.67 A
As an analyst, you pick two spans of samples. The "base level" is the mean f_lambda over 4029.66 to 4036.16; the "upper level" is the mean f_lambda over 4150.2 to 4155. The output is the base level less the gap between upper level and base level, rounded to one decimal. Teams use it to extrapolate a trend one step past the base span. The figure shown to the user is 42.7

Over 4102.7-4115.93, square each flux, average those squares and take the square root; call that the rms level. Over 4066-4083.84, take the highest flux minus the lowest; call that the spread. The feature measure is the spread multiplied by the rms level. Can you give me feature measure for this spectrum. 55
